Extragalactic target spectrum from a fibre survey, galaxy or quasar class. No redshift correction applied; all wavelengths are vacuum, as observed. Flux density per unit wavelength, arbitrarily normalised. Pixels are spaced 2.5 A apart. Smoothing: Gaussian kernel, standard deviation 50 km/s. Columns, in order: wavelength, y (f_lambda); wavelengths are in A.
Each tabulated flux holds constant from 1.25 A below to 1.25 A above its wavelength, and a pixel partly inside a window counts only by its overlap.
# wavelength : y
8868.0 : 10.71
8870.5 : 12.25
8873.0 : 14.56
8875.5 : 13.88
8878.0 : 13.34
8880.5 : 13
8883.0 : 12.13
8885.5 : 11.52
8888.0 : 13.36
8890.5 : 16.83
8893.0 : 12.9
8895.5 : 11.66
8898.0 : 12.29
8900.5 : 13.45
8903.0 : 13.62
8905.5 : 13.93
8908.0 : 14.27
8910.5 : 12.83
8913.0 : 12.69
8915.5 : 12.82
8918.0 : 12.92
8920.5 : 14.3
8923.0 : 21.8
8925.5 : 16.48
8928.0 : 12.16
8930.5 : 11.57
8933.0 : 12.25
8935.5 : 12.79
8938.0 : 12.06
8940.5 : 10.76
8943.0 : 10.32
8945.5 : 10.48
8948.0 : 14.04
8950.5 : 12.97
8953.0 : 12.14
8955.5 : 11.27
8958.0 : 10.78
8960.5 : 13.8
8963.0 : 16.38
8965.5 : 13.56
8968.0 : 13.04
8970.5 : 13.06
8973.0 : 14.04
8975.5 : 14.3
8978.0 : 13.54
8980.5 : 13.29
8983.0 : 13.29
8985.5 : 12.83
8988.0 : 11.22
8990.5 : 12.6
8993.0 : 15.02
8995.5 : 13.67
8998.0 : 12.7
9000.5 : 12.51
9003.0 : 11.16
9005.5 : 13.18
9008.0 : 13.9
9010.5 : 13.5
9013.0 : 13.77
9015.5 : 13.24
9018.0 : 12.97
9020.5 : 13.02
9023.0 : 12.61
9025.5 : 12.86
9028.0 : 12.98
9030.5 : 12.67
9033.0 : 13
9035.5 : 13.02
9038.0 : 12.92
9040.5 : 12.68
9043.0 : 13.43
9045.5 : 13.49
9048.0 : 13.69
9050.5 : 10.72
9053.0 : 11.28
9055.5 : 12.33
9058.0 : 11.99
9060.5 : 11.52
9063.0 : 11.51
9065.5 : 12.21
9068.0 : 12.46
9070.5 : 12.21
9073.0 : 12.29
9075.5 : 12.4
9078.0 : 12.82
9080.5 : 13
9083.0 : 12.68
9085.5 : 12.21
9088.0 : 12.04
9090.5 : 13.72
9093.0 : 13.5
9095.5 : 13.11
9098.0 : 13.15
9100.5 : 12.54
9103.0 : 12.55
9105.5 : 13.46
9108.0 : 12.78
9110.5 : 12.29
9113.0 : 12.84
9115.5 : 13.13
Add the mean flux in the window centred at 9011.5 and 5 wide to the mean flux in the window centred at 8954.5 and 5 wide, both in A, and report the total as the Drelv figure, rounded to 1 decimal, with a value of 25.3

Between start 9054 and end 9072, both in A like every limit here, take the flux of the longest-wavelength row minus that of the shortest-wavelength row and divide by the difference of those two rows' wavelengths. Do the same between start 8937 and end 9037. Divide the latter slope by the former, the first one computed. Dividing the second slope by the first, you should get -1.2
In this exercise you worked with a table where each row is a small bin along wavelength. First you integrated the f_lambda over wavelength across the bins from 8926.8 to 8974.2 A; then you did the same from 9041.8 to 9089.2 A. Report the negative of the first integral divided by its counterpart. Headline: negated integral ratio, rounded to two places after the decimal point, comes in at -1.01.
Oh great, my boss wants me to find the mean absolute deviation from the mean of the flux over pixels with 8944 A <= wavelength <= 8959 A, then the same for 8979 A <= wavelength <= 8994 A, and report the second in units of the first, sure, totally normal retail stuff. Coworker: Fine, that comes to 0.75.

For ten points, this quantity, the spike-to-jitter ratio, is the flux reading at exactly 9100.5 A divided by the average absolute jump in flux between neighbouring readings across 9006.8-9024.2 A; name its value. 39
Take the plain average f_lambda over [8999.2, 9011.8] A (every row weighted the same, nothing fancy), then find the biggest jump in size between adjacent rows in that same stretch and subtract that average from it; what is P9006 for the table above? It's -10.8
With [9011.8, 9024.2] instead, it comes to -12.6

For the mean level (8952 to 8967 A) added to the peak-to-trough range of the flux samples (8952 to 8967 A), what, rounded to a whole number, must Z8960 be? 19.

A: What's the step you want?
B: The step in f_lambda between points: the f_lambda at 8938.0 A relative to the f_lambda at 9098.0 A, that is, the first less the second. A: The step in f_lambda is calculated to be -1.1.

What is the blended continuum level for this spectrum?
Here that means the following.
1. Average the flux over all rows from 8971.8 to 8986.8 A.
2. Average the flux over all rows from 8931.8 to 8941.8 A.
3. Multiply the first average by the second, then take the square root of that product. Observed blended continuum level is 12.7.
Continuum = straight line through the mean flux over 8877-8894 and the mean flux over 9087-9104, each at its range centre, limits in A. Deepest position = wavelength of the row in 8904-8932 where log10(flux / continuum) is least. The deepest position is 8930.5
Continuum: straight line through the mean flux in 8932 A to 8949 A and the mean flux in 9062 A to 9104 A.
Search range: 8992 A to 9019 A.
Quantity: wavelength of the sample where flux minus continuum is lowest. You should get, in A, 9003.0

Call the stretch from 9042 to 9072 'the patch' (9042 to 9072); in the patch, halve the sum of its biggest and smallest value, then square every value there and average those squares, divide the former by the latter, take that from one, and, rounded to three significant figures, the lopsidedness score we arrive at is 0.919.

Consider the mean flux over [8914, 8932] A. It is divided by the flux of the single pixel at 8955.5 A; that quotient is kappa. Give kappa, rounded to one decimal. 1.3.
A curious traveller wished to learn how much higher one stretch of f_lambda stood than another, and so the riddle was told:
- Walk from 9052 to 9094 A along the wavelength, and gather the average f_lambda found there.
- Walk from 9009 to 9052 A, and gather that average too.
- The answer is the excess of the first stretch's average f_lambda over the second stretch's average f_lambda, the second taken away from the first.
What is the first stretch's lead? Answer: -0.61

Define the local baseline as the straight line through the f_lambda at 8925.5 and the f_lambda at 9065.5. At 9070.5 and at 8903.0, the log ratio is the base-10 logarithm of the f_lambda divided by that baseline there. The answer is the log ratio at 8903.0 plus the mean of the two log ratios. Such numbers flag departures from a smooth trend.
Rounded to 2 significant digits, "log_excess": -0.15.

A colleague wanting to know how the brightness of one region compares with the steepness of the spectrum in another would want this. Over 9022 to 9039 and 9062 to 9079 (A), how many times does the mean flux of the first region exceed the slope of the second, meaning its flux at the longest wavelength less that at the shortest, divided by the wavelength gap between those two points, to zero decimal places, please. 147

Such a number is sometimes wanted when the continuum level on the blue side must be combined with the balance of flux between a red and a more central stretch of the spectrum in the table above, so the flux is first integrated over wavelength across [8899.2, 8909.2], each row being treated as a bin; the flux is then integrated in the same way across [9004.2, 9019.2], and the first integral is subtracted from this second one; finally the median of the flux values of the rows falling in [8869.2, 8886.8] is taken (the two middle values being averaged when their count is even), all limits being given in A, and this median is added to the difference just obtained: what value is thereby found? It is 76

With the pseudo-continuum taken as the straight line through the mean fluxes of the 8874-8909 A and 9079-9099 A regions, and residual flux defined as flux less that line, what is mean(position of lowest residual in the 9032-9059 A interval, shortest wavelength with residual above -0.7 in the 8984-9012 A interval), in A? 9018.0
